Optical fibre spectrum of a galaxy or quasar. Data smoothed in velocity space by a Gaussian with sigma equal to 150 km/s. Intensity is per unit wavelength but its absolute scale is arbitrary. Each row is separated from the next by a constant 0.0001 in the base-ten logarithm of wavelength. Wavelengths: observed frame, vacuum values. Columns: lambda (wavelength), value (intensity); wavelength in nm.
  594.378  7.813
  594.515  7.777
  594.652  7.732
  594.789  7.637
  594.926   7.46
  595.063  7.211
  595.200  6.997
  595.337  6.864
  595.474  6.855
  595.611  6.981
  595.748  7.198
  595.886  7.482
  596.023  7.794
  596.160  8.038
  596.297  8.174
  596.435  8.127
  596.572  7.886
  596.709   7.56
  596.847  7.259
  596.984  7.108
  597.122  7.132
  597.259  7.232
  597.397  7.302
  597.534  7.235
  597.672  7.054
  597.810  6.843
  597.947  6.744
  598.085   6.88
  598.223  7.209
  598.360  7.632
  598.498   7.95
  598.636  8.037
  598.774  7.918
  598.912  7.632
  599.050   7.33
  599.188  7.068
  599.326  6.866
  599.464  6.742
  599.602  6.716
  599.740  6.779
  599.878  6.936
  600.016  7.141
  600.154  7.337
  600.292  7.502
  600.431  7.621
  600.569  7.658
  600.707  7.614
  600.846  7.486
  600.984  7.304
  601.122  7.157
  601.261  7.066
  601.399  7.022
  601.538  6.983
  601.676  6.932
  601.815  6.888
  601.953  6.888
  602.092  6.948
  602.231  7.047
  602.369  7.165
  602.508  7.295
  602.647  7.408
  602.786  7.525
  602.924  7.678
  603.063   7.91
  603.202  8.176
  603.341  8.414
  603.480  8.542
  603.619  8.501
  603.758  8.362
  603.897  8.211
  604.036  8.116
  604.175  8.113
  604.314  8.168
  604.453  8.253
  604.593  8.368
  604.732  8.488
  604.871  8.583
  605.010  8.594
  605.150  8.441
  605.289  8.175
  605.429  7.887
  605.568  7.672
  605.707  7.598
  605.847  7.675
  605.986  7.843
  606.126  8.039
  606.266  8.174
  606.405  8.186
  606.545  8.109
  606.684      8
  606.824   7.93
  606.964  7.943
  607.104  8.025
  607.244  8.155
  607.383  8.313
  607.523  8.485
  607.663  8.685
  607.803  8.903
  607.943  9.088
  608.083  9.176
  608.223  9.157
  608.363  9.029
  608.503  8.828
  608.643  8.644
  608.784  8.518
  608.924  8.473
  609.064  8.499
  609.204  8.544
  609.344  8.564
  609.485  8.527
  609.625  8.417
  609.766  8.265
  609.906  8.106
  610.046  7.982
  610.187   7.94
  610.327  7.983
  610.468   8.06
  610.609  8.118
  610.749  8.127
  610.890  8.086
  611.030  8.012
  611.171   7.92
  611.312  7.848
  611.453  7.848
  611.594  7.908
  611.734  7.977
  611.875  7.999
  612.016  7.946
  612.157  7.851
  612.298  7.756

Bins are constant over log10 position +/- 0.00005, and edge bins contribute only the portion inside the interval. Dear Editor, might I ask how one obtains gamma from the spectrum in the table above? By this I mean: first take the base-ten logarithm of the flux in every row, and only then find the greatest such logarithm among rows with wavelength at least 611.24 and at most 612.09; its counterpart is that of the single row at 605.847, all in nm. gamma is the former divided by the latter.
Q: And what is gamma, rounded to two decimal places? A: 1.02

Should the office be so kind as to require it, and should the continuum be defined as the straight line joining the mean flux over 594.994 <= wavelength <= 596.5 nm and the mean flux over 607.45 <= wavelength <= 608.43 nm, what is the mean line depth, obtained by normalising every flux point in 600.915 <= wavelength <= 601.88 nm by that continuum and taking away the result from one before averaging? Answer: 0.13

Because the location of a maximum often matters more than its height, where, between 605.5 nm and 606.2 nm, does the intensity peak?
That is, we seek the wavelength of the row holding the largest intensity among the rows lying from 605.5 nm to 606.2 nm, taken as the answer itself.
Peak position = 606.126 nm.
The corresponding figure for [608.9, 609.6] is 609.344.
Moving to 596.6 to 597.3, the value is 596.709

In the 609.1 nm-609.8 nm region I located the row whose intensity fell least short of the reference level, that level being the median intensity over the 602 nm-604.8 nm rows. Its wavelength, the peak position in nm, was 609.344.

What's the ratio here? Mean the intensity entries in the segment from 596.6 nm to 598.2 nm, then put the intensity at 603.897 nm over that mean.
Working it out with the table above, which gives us 1.15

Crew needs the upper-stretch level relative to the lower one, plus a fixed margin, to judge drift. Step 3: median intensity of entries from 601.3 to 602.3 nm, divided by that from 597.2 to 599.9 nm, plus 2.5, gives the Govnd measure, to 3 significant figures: 3.47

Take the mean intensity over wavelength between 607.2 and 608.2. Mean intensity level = 8.7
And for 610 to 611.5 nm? 8.0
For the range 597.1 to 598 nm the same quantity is 7.1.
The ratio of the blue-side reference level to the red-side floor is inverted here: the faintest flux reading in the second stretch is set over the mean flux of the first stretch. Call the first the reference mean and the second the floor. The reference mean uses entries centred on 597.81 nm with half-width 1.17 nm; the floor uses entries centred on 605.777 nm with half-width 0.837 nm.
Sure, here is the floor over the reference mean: 1.04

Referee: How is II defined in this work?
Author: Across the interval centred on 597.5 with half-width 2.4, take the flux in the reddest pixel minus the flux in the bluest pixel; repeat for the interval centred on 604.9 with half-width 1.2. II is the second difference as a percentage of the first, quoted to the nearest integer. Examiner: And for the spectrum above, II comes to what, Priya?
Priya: 851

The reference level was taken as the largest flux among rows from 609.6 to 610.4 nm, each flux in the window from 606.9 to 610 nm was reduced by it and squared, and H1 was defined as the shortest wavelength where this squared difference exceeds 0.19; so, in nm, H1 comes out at 606.964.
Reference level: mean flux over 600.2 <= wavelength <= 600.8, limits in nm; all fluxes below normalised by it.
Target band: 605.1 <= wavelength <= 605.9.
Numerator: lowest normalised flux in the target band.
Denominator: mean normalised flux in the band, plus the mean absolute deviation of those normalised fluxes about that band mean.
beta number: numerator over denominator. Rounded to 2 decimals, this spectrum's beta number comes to 0.93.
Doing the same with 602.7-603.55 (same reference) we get 0.90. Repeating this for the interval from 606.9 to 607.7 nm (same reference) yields 0.94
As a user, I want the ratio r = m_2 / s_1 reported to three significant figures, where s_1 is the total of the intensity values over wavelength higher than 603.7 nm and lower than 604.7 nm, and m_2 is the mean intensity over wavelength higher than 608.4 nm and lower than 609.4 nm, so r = 0.149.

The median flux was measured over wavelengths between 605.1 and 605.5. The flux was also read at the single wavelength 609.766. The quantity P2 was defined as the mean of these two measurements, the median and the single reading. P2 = 8.22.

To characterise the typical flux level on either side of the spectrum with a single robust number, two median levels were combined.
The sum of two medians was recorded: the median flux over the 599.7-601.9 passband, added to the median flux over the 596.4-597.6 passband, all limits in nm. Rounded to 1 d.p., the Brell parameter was 14.4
